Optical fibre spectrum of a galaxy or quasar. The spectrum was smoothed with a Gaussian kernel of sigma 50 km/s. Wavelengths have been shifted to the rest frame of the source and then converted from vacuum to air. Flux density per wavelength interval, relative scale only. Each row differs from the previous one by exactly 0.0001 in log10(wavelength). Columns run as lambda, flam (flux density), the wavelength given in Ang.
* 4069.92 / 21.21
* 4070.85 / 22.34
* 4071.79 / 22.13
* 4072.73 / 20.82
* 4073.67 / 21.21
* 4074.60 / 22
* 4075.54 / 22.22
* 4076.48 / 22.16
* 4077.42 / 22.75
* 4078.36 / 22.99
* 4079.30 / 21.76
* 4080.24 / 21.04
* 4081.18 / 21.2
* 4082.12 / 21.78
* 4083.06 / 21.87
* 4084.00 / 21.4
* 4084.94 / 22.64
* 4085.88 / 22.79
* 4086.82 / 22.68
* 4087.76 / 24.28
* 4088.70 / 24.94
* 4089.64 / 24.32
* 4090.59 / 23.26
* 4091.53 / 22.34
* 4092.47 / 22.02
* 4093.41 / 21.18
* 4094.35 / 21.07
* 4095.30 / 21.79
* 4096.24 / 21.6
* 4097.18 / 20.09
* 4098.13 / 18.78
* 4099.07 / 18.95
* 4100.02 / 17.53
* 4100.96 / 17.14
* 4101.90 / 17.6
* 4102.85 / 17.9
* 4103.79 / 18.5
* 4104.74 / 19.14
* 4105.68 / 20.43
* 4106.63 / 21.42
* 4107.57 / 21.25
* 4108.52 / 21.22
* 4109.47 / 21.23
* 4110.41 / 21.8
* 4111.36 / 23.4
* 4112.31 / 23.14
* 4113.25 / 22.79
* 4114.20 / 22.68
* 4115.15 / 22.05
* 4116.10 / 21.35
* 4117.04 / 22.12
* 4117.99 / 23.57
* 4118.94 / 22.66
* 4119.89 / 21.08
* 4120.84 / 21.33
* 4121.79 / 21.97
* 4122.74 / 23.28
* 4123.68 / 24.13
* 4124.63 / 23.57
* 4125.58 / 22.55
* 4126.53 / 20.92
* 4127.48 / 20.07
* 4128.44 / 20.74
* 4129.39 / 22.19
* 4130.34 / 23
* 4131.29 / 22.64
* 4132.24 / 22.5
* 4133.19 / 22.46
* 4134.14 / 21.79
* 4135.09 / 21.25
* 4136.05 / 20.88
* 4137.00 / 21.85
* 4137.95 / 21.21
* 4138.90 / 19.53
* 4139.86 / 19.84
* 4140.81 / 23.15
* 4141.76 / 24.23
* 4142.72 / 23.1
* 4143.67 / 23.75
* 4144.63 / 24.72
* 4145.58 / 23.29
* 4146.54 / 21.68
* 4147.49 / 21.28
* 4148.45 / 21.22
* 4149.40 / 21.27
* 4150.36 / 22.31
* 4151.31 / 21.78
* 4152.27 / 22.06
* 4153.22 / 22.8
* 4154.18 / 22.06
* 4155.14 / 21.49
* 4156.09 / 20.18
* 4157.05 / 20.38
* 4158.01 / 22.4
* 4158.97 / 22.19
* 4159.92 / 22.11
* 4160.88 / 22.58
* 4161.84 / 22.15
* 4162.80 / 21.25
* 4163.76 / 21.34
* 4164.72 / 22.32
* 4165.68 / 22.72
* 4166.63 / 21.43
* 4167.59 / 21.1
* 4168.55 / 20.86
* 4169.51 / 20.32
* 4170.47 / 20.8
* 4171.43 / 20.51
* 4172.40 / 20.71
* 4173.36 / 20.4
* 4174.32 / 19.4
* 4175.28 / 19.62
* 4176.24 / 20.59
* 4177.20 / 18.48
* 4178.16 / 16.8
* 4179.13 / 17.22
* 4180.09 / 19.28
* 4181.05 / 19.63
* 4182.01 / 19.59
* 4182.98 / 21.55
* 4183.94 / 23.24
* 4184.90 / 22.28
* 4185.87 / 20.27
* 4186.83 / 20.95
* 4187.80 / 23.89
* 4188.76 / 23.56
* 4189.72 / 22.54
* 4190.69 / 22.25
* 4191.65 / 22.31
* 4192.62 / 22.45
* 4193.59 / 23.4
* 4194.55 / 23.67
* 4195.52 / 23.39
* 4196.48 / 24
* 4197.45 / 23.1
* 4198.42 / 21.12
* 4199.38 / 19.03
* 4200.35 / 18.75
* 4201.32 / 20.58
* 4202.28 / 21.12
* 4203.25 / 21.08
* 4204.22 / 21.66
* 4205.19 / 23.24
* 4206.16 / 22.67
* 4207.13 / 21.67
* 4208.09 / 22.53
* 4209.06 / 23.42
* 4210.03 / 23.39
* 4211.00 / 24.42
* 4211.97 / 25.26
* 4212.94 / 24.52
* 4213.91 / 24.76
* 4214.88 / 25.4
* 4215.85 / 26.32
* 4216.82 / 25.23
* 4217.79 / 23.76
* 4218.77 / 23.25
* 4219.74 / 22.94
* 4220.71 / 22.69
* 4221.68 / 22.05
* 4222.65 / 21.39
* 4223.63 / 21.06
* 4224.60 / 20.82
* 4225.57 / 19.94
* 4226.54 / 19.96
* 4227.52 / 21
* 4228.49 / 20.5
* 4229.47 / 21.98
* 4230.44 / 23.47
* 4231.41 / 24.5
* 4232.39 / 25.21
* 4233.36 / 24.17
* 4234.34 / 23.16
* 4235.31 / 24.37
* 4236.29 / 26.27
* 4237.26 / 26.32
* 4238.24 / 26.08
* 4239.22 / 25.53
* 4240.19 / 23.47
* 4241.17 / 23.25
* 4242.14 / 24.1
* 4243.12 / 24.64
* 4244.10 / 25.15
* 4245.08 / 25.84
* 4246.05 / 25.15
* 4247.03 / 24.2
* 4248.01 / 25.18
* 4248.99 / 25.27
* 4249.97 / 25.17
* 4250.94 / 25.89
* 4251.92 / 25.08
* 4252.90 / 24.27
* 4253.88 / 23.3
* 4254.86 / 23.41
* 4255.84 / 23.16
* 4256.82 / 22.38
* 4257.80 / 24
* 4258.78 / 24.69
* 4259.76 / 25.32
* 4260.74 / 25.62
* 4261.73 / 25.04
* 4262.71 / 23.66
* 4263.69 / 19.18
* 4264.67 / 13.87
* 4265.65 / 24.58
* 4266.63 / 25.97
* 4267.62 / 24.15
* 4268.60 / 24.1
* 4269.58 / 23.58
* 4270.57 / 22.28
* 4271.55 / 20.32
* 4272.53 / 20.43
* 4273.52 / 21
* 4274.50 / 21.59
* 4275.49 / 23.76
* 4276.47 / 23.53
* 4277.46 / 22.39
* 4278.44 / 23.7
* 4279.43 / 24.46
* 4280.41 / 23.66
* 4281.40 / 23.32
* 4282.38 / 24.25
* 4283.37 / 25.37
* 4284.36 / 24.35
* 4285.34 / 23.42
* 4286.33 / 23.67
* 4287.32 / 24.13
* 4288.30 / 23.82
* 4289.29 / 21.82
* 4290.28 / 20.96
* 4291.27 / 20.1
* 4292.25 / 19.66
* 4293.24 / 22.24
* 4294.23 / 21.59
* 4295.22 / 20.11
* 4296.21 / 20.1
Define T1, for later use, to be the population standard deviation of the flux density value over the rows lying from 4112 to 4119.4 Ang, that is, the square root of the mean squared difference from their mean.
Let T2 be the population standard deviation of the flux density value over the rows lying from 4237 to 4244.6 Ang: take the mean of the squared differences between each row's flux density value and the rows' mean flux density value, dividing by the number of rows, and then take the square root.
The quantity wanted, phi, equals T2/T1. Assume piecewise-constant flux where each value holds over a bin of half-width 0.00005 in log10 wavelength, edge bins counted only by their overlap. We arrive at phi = 1.7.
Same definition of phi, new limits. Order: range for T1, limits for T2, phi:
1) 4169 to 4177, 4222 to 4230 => 1.4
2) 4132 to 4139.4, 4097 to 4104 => 1.0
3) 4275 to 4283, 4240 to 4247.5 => 1.4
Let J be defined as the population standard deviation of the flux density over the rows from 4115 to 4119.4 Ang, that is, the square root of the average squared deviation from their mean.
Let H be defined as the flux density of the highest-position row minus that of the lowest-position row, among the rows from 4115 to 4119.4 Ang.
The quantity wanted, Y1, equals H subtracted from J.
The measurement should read 0.13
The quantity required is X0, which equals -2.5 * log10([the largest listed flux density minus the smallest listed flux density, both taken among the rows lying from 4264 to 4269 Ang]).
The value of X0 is -2.71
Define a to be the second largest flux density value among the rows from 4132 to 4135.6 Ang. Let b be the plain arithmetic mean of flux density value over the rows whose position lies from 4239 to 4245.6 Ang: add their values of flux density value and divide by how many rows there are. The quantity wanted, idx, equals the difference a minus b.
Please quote -2.1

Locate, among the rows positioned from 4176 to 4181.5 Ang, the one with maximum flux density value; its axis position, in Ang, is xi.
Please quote 4176.24 Ang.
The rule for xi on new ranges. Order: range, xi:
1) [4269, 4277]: 4275.49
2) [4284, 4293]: 4284.36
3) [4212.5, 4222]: 4215.85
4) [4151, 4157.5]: 4153.22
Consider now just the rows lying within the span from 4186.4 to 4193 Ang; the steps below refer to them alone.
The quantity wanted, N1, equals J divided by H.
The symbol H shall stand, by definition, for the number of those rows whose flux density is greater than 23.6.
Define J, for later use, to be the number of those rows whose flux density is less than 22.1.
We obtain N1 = 1.0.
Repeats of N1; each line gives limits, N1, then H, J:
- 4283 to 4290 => 0.2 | 5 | 1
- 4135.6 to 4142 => 5.0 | 1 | 5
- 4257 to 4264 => 0.2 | 6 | 1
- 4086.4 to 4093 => 0.3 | 3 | 1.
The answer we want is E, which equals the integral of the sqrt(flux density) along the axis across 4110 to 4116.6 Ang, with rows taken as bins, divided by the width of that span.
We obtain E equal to 4.74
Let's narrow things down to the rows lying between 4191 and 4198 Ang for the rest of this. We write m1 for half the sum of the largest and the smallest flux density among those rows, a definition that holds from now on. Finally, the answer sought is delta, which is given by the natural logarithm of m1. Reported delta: 3.14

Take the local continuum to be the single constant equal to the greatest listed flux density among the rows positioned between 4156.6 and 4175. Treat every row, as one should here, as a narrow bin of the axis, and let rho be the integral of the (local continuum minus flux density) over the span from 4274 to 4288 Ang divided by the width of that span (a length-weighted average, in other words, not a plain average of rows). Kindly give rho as -1.0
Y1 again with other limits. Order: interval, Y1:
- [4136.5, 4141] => 0.03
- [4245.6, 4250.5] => 0.38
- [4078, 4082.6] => 1.89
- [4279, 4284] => -0.20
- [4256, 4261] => -2.09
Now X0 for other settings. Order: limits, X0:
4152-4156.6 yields -1.05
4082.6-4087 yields -0.36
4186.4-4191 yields -1.17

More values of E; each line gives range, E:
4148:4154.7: 4.68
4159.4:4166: 4.69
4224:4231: 4.60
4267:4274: 4.72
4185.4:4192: 4.72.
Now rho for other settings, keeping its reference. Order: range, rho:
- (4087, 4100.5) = 1.1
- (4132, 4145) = 0.6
